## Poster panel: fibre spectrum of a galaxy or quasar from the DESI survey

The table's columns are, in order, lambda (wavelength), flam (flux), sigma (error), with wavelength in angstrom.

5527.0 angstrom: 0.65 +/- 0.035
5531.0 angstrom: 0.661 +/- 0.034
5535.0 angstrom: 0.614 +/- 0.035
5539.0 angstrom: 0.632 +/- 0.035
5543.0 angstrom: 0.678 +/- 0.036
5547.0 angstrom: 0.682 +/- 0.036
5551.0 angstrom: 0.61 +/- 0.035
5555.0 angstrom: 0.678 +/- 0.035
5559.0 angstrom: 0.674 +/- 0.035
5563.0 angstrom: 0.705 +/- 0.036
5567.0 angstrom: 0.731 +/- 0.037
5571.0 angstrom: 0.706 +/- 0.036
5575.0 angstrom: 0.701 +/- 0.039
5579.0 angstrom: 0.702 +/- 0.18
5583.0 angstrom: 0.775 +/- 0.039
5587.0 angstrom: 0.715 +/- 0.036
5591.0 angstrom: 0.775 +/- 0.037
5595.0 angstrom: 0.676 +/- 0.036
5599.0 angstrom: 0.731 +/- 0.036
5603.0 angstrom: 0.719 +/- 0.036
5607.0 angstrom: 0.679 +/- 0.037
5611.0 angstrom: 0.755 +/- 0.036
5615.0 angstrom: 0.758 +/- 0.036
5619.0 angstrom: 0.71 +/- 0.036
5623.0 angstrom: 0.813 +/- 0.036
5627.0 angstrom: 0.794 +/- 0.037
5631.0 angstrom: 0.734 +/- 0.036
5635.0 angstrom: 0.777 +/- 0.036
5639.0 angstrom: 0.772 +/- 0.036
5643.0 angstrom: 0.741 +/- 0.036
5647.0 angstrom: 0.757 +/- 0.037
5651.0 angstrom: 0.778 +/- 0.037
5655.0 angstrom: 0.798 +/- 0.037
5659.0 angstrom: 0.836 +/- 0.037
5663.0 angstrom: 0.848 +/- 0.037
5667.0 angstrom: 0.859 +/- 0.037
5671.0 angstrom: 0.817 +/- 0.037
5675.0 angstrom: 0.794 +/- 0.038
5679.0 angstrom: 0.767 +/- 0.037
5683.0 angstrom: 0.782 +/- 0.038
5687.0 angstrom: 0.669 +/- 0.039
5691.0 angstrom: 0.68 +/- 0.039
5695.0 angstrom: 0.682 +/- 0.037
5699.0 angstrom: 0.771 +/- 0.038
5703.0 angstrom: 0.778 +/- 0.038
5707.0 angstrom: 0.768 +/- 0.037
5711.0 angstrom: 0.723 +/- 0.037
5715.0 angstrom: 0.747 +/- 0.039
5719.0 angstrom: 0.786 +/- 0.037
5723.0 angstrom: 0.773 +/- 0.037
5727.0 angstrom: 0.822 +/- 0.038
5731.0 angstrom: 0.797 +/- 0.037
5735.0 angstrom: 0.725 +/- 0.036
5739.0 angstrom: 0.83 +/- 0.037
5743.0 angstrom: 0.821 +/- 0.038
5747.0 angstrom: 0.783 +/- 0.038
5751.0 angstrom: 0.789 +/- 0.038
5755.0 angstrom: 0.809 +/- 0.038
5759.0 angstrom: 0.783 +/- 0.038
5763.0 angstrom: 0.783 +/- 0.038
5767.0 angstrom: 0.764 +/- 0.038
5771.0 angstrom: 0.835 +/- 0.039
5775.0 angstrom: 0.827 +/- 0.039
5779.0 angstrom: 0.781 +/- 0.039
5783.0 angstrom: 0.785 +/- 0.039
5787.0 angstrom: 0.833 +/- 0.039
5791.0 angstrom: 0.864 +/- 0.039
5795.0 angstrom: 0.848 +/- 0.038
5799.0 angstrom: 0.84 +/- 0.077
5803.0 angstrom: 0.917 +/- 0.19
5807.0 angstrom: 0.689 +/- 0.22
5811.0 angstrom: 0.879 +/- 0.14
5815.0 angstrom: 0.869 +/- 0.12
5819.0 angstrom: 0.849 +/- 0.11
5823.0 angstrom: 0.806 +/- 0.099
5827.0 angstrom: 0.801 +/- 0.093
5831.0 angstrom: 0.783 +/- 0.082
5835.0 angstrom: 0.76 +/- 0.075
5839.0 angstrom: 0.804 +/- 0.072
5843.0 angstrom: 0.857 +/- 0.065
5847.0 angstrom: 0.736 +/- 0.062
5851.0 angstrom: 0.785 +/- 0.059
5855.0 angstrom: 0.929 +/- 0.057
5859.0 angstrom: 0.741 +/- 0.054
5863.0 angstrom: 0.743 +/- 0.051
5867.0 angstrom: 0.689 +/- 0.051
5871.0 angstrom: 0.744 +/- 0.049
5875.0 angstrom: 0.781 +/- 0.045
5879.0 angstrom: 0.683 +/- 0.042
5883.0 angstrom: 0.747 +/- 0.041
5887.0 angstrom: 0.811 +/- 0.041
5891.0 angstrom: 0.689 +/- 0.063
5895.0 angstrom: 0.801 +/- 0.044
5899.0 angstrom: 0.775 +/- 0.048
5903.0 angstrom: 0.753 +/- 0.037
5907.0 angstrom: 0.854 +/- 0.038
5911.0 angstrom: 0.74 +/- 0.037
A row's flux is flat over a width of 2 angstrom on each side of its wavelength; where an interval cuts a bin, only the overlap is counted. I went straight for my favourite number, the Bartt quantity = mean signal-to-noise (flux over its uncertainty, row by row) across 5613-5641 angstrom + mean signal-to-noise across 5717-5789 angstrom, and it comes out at 42.2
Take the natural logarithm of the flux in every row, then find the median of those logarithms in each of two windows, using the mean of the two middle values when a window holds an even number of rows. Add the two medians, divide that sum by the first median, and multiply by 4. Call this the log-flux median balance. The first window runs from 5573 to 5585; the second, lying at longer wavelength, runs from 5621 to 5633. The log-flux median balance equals 6.6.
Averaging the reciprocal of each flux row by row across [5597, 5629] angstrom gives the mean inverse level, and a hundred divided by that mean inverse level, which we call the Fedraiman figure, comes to 74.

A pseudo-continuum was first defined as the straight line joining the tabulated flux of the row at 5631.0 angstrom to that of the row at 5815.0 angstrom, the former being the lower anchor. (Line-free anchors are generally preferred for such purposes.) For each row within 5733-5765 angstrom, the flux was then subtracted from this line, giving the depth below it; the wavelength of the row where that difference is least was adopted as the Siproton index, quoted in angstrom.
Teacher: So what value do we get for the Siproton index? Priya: 5739.0 angstrom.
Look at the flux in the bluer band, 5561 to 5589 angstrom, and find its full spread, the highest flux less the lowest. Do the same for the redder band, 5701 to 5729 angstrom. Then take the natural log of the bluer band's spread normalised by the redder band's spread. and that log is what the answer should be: -0.3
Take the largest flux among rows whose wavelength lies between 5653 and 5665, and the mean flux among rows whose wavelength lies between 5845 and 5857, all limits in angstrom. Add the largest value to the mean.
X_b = 1.66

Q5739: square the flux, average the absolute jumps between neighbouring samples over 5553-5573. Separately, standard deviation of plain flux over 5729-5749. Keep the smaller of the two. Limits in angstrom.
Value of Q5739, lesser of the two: 0.030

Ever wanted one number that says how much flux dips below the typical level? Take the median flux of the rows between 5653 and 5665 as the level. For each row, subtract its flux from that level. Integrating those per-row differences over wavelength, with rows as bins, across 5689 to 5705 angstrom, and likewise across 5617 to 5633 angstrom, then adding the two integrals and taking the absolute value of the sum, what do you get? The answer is 2.9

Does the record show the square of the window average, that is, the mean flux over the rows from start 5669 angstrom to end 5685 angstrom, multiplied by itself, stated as 0.62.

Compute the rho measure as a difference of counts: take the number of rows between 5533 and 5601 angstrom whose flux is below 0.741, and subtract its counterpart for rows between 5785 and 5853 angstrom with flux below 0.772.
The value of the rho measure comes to 12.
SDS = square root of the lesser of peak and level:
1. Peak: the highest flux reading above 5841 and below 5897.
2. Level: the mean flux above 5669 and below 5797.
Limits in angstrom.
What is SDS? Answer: 0.88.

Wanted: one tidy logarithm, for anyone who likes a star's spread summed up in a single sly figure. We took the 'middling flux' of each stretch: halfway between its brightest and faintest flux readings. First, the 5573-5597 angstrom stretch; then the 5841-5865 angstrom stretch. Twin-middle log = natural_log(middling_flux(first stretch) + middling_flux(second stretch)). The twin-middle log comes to 0.443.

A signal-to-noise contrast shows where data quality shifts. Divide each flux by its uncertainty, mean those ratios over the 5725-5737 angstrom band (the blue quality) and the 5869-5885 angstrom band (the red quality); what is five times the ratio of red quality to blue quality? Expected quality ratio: 4.0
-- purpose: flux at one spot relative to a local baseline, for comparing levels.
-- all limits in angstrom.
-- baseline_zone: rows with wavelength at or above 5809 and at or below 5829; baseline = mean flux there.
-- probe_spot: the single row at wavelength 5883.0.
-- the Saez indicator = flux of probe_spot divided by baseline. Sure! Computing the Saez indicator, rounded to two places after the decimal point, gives 0.89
